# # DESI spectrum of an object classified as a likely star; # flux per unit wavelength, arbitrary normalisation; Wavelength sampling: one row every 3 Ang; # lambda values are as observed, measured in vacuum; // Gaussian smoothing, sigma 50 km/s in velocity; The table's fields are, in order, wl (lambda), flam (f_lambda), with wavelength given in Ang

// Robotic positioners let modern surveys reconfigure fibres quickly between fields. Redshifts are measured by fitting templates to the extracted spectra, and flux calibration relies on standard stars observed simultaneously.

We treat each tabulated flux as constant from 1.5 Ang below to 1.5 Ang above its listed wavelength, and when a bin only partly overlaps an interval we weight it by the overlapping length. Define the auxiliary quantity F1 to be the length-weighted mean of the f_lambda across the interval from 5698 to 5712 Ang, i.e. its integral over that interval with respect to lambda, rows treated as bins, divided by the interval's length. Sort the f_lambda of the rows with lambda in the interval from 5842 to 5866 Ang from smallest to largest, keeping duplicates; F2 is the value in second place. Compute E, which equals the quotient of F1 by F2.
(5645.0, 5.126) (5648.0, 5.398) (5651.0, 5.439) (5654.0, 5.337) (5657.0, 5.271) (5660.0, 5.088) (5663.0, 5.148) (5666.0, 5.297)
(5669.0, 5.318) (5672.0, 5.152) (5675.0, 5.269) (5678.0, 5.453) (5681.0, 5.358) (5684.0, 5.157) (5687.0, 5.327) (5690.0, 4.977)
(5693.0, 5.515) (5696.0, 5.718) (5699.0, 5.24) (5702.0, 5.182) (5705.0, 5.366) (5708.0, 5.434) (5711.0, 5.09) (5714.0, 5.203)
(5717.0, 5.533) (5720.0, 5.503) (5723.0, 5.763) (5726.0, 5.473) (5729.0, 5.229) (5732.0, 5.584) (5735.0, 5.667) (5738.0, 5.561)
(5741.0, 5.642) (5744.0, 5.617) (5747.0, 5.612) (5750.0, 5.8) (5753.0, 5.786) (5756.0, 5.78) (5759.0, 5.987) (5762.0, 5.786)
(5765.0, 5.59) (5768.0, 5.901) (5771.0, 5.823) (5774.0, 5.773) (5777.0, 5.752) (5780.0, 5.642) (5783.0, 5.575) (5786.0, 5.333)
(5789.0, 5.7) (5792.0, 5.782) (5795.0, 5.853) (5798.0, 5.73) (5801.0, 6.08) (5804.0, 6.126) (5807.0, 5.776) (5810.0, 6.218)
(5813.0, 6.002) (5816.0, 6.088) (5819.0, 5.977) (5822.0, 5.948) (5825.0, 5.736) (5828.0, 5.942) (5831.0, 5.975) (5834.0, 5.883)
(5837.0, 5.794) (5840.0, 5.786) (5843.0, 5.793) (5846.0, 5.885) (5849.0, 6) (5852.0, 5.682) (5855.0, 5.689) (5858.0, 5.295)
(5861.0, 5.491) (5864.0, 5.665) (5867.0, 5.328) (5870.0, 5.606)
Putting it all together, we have 0.96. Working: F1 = 5.27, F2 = 5.491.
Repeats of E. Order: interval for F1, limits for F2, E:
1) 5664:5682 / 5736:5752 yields 0.94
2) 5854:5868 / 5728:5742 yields 0.99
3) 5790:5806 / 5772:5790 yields 1.06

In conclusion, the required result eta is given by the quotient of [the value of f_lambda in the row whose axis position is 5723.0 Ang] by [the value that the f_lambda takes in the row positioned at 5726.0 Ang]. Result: 1.05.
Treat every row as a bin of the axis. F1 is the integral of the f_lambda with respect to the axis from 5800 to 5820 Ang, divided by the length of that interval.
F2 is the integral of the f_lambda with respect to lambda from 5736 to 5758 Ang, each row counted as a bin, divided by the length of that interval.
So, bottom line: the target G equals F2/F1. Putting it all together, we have 0.94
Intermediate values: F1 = 6.04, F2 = 5.69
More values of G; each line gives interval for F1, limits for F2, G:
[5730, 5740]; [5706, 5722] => 0.96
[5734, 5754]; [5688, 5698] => 0.95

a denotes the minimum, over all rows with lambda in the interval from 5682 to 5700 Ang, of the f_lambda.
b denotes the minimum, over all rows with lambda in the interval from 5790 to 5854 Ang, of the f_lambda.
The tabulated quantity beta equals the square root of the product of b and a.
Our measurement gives 5.32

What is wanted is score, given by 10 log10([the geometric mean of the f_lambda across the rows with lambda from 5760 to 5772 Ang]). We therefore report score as 7.61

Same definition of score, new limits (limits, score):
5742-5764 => 7.61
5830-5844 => 7.67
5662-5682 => 7.23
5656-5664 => 7.13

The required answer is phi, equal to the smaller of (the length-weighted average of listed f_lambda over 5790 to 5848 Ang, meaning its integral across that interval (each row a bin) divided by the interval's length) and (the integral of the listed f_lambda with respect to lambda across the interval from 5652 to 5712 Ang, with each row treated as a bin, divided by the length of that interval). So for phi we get 5.288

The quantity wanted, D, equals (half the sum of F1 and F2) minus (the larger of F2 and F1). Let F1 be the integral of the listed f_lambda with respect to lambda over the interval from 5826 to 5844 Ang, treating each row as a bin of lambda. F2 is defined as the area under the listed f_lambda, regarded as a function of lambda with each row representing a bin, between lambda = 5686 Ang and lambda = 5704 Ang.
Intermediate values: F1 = 105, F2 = 96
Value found -4.8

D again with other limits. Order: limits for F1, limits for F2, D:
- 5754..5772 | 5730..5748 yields -1.9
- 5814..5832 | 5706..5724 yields -4.8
